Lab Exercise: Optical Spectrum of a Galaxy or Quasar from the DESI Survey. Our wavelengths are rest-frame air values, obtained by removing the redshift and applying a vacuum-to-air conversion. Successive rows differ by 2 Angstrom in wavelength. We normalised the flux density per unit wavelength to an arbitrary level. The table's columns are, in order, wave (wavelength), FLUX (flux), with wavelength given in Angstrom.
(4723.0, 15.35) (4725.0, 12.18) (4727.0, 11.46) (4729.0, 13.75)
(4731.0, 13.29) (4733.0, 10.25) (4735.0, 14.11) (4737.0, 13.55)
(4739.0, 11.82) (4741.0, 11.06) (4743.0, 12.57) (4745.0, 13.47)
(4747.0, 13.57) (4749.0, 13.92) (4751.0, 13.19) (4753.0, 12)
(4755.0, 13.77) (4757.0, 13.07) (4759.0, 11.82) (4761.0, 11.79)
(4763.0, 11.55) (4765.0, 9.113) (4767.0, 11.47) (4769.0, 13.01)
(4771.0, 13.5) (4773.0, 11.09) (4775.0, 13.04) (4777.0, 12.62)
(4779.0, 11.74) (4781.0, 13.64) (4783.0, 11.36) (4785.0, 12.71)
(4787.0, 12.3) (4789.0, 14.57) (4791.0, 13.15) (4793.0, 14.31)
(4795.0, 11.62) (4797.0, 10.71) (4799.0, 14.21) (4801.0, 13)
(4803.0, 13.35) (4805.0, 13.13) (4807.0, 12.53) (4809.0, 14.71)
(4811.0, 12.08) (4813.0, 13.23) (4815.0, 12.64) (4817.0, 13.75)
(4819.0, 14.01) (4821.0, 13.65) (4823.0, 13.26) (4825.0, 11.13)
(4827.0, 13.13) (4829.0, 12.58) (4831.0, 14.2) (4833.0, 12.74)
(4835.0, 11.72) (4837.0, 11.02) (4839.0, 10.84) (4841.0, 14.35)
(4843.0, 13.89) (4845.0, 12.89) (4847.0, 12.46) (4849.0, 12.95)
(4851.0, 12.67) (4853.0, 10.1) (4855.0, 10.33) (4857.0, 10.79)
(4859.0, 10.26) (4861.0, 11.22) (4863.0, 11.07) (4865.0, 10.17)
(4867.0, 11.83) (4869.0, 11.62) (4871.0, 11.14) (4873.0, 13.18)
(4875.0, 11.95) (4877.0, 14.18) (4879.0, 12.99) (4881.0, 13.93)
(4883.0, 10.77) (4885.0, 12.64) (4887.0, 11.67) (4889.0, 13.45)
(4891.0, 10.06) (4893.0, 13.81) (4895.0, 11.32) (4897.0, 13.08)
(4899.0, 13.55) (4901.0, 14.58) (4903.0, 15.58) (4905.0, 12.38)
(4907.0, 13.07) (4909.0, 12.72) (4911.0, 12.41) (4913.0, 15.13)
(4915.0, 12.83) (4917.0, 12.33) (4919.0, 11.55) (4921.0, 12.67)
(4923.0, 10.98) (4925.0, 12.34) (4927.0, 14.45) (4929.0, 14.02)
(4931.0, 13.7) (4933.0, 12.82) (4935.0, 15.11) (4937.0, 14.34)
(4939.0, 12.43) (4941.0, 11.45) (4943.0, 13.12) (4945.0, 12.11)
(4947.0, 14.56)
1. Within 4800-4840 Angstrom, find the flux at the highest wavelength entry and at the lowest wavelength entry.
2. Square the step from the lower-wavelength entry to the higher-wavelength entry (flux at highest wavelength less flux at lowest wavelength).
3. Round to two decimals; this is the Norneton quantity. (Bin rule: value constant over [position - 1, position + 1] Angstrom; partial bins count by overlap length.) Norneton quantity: 4.67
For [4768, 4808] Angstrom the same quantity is 0.23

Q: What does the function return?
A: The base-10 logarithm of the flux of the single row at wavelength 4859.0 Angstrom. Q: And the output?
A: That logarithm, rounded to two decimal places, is 1.01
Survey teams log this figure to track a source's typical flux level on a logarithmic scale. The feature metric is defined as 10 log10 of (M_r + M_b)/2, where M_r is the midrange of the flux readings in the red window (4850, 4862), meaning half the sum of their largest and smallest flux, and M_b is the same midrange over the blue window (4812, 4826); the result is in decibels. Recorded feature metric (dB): 10.8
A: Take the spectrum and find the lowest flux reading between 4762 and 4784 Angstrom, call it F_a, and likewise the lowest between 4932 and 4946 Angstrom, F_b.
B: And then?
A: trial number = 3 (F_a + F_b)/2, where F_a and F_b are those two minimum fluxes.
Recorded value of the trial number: 30.8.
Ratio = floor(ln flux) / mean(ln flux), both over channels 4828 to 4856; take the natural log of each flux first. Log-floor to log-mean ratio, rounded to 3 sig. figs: 0.922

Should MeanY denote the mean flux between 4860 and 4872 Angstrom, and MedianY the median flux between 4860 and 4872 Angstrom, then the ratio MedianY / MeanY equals 1.00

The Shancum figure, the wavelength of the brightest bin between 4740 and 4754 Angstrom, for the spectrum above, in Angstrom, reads 4749.0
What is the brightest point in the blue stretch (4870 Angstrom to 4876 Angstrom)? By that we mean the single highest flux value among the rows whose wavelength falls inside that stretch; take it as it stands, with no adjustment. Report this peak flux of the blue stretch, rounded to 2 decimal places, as 13.18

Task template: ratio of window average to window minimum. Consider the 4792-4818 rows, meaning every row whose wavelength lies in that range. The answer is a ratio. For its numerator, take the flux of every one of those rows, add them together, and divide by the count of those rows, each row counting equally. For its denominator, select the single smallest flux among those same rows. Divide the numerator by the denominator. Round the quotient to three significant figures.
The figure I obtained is 1.22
